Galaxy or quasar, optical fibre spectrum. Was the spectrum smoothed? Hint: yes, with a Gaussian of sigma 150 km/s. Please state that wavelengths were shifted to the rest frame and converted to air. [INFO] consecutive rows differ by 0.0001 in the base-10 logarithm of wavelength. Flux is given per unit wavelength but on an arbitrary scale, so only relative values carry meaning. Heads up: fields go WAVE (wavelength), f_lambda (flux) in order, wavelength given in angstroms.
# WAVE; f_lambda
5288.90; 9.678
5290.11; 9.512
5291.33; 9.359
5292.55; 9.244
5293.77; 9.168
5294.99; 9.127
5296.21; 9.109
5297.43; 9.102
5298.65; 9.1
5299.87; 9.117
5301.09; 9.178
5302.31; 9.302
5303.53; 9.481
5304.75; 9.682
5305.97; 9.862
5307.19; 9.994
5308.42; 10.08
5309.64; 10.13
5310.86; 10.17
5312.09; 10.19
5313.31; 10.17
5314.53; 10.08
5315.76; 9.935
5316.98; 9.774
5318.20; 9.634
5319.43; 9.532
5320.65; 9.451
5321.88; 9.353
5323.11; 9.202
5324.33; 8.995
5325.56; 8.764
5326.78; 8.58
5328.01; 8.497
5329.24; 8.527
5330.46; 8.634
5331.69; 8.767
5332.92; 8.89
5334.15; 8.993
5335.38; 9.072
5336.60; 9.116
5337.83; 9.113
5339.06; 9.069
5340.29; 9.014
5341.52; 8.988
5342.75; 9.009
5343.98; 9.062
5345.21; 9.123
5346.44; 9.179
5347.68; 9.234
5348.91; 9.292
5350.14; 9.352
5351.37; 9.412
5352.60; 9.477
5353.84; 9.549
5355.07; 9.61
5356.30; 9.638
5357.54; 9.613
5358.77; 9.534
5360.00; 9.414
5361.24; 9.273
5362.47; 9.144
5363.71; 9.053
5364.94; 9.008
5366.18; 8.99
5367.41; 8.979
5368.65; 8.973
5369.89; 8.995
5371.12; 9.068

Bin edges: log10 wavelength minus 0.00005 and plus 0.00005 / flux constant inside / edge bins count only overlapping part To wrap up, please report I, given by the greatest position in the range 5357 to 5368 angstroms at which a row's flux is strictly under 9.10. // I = 5367.41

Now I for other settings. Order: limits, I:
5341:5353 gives 5343.98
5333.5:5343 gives 5342.75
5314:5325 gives 5324.33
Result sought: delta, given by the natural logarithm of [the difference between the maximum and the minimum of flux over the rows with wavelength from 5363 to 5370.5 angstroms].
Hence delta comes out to -2.5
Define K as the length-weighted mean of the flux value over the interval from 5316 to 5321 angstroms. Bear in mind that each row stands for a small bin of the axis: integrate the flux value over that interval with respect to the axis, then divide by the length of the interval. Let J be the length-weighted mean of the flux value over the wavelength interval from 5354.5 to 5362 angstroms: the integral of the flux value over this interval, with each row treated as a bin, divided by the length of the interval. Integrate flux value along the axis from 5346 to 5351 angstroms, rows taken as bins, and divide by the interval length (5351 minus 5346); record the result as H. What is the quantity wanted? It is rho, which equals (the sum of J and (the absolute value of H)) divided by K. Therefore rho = 1.95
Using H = 9.27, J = 9.5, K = 9.6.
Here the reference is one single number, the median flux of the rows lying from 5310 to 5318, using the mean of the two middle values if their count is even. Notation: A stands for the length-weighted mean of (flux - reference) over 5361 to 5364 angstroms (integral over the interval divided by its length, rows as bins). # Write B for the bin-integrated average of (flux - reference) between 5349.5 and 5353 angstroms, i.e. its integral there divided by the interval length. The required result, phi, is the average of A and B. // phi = -0.84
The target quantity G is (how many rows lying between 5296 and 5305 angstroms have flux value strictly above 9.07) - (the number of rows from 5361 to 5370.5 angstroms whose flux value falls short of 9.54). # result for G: 0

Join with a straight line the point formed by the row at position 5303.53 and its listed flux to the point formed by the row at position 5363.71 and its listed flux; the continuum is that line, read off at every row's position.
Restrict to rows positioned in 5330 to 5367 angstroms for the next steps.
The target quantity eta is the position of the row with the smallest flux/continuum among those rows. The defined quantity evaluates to 5330.46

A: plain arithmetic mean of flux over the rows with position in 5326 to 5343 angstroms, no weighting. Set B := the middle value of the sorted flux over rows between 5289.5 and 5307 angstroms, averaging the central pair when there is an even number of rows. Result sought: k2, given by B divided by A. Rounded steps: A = 8.88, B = 9.21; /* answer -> 1.04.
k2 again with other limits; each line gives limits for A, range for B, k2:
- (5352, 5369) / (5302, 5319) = 1.07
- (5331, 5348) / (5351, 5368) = 1.04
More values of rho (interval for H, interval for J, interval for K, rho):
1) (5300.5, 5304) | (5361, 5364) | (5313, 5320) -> 1.88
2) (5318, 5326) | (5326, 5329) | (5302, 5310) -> 1.82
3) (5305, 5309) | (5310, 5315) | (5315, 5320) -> 2.07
